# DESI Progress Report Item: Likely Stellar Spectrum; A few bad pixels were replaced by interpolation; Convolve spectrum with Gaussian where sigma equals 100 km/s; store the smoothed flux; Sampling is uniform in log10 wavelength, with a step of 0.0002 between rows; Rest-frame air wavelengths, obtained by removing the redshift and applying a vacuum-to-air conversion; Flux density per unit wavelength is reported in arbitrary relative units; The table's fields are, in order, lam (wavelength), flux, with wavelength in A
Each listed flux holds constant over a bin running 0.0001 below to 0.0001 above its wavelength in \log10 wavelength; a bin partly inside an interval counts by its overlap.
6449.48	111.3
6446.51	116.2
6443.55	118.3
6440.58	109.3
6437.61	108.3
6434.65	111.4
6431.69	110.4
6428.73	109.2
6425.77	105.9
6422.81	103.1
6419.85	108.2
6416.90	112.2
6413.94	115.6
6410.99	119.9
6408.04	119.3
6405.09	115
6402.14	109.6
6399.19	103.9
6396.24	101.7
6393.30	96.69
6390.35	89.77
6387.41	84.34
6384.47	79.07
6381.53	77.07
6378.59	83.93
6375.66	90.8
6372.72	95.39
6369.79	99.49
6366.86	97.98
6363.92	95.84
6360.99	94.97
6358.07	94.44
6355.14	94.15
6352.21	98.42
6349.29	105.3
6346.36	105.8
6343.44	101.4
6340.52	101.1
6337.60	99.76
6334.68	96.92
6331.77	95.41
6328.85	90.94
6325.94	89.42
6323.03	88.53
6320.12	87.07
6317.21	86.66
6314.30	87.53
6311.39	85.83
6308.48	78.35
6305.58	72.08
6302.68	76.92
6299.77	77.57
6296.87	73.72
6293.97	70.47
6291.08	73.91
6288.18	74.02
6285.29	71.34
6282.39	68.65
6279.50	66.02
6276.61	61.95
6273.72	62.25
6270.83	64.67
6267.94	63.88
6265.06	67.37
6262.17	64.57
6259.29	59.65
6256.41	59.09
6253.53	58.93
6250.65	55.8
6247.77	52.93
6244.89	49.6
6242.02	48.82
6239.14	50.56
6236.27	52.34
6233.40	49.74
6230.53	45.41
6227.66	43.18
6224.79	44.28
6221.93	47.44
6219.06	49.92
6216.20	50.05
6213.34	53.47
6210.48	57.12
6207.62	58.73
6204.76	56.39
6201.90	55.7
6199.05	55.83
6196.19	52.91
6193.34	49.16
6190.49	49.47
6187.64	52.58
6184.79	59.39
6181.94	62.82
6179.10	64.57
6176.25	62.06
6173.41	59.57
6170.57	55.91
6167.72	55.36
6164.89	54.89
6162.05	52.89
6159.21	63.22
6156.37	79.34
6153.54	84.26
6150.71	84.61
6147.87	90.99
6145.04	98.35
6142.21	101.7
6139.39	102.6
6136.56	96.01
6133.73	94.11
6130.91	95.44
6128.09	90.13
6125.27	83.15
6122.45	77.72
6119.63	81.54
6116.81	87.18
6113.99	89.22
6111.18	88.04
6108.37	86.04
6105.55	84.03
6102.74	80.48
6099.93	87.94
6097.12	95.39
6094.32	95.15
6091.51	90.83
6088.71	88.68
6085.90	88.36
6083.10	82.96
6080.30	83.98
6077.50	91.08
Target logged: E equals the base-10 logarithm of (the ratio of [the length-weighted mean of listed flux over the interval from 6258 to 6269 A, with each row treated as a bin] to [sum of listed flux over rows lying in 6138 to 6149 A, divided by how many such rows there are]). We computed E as -0.19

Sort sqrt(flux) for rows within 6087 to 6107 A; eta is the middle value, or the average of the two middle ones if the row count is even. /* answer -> 9.42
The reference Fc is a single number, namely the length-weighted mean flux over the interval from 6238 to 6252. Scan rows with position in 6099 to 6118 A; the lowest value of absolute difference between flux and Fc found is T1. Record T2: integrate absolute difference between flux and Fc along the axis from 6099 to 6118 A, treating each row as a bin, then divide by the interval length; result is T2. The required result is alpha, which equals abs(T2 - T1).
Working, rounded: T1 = 29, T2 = 35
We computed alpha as 5.6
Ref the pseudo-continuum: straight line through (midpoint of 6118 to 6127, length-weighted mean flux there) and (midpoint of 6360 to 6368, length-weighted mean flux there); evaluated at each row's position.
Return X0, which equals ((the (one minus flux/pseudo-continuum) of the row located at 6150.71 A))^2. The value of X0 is 0.0004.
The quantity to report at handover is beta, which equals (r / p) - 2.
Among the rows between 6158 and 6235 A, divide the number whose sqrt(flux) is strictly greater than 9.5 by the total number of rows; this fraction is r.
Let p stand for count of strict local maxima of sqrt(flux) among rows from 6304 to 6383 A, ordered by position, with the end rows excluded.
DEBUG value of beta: -2.00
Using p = 3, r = 0.0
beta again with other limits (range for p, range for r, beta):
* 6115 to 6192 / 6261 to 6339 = -1.95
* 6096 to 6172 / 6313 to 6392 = -1.79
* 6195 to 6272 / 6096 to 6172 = -1.93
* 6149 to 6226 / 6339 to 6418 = -1.73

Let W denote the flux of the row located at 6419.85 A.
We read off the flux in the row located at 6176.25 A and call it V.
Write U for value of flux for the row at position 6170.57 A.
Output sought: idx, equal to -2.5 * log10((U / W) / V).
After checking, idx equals 5.20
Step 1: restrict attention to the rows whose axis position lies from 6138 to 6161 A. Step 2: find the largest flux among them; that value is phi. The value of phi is 102.6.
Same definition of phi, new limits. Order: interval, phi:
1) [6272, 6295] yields 74.02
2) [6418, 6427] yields 108.2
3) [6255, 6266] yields 67.37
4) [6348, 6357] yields 105.3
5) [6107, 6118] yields 89.22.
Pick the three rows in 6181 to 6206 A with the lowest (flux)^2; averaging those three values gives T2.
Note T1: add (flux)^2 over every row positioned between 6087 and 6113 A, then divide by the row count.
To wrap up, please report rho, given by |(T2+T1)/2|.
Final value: 5199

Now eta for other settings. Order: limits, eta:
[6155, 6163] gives 7.95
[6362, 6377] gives 9.79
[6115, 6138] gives 9.42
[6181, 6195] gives 7.25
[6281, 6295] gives 8.45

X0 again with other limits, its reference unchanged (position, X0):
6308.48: 0.0241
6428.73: 0.0081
